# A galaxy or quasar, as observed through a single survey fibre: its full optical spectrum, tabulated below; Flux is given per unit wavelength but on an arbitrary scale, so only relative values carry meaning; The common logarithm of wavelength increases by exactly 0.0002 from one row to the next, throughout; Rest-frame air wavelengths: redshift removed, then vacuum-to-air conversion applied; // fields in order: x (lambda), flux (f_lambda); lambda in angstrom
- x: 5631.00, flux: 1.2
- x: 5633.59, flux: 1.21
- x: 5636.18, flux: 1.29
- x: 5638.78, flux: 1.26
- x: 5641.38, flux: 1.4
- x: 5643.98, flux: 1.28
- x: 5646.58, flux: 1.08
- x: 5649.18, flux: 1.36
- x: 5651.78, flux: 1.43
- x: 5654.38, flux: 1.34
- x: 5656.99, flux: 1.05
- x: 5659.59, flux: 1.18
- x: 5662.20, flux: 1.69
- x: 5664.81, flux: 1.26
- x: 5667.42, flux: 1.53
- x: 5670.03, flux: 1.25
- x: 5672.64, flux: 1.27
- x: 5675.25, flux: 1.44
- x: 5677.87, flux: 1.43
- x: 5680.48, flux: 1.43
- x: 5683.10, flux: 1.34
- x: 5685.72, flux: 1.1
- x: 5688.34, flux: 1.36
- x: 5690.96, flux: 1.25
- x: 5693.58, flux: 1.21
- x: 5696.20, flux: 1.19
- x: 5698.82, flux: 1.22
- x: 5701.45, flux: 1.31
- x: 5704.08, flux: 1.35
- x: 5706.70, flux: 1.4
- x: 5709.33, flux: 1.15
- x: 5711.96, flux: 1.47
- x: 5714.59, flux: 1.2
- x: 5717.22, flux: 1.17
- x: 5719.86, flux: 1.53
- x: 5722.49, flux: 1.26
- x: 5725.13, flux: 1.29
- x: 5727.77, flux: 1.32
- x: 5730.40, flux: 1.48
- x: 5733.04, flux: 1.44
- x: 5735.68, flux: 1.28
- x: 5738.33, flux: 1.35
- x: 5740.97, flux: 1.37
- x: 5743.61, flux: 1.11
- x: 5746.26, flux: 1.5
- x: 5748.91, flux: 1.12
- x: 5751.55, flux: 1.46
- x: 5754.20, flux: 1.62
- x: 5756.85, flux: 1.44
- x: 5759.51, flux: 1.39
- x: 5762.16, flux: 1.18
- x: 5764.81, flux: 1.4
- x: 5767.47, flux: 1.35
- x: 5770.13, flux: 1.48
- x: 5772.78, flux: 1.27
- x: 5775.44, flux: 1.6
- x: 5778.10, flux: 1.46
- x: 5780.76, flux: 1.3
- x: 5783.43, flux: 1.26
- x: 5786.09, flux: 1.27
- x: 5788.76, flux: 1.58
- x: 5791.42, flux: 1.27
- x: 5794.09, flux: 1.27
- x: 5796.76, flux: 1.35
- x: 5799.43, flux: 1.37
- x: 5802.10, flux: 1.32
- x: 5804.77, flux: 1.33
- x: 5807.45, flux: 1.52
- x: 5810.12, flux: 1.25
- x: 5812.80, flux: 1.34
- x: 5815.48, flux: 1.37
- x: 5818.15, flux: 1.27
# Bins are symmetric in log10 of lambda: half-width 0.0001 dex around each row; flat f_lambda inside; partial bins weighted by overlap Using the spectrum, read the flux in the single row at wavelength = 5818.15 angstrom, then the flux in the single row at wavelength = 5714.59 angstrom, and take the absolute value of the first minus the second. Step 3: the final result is 0.07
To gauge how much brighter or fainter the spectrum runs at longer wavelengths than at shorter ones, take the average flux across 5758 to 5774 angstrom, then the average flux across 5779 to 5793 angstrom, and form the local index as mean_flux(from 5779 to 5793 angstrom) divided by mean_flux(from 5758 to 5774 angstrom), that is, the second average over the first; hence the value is 0.99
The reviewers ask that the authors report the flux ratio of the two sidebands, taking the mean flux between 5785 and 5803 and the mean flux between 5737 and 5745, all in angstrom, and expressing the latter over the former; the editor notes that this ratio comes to 0.95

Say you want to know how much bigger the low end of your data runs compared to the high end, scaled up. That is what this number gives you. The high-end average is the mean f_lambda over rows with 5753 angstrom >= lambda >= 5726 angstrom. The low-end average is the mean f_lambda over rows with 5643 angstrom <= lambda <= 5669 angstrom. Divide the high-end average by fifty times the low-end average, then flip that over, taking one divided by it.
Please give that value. 49.1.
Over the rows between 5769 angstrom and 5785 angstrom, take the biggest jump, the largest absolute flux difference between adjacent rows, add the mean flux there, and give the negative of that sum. -1.72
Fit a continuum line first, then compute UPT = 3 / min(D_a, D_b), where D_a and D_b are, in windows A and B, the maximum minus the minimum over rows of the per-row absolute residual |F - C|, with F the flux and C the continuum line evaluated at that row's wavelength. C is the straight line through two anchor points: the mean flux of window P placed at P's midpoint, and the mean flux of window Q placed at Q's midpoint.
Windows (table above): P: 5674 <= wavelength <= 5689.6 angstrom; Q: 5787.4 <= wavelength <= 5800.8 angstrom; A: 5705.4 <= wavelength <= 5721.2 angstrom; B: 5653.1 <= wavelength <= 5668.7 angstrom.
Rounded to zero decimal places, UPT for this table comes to 19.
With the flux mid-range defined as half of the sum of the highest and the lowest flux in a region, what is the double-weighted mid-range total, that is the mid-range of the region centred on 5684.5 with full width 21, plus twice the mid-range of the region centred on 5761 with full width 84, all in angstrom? 4.00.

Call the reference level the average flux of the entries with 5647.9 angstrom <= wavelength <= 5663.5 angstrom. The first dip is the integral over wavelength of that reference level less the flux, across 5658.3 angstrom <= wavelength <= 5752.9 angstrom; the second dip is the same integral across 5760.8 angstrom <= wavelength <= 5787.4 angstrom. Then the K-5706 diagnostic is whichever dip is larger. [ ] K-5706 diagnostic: 1.6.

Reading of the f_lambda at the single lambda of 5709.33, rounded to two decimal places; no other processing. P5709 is 1.15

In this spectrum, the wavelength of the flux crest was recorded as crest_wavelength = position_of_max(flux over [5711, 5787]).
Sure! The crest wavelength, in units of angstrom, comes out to 5754.20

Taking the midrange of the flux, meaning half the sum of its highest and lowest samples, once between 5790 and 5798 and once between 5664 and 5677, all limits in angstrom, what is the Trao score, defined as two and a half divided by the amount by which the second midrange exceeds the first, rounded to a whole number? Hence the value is 31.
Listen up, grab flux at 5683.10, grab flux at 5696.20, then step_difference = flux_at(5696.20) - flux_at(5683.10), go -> -0.15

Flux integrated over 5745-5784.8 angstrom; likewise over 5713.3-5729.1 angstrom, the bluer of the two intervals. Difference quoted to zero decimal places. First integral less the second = 35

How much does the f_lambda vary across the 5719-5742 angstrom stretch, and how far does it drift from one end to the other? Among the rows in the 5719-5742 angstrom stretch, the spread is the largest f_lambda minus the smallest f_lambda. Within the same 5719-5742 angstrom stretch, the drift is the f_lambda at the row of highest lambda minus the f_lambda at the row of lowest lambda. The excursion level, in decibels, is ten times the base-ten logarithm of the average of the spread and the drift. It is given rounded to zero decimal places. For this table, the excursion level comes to -13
